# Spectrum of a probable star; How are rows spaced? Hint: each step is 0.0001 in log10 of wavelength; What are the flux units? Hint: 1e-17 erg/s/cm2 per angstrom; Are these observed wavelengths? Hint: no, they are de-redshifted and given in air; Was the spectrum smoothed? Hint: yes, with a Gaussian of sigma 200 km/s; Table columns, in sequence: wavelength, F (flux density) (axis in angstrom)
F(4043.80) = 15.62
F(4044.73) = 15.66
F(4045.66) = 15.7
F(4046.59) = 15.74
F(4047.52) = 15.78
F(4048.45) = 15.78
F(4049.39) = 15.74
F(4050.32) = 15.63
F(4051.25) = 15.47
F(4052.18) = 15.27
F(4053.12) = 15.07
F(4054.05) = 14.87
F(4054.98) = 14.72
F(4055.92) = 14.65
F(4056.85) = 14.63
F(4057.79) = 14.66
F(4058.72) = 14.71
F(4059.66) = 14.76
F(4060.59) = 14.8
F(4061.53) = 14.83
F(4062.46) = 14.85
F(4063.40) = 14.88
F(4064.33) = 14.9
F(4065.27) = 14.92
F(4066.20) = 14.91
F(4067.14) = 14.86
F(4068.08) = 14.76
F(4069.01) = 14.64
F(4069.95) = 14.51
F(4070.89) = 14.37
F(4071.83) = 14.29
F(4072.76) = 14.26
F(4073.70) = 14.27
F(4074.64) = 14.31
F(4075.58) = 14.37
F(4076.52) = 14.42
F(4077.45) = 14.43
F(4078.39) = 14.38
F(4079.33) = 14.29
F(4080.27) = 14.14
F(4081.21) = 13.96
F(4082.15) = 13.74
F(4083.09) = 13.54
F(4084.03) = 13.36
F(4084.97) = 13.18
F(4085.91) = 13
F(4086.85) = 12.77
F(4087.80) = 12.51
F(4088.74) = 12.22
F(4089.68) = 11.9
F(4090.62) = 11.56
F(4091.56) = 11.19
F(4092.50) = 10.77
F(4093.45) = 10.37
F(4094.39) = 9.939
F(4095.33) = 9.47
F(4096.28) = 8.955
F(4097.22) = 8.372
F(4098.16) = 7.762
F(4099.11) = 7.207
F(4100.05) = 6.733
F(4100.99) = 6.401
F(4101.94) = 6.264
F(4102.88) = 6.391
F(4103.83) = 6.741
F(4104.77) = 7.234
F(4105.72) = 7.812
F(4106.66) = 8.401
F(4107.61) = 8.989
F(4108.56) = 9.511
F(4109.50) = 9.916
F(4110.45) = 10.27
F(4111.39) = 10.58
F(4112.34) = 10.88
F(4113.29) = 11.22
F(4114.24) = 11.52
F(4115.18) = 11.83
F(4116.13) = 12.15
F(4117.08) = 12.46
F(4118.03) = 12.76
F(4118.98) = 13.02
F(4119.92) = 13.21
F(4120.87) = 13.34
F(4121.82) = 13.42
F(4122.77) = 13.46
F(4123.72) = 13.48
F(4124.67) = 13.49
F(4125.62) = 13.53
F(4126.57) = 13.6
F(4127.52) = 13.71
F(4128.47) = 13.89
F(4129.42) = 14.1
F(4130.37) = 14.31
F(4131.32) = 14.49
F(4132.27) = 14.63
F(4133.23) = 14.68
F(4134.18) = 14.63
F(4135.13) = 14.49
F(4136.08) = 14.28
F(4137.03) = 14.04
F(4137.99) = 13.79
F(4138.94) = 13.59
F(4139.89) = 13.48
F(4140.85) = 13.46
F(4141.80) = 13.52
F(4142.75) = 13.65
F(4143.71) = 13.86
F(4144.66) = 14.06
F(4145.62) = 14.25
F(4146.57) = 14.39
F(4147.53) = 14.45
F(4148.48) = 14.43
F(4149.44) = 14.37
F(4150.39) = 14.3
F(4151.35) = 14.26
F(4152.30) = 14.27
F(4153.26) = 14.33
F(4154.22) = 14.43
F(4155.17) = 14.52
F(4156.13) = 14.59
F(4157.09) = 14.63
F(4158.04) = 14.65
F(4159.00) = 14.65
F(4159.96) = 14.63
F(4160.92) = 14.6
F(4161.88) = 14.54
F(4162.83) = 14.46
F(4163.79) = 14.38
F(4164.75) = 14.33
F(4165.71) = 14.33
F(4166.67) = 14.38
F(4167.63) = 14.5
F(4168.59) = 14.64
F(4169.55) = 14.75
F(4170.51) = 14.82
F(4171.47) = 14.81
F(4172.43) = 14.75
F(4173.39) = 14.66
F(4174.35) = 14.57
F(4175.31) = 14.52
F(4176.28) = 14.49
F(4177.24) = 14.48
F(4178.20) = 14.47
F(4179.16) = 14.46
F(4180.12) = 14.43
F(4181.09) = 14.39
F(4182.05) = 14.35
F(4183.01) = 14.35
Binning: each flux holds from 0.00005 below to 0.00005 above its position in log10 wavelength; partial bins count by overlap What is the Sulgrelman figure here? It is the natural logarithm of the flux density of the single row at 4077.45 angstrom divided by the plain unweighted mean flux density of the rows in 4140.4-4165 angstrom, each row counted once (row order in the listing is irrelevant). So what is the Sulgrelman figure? 0.0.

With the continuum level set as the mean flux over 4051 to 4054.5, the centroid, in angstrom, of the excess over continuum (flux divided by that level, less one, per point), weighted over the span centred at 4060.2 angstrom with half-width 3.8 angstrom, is 4059.7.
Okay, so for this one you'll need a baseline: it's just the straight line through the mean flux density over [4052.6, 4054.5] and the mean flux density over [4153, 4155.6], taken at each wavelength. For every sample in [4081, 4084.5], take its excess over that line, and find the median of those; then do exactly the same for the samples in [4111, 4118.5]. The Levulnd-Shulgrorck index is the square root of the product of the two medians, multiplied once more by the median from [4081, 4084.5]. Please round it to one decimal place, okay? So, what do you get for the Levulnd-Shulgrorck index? -2.2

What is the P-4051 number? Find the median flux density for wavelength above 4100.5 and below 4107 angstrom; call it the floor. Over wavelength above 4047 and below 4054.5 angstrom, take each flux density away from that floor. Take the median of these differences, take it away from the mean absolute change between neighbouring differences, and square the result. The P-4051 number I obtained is 80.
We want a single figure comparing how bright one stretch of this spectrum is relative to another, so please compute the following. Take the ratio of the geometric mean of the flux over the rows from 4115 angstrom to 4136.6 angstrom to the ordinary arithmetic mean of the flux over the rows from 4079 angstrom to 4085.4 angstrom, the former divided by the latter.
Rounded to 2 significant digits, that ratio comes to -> 0.99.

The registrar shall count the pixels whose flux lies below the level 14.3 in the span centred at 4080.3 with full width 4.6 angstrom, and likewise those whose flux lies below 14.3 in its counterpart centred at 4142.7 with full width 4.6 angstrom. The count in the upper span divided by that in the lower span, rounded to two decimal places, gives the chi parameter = 1.25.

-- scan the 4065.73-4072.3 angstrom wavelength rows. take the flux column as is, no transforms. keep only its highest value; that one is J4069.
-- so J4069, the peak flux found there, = 14.91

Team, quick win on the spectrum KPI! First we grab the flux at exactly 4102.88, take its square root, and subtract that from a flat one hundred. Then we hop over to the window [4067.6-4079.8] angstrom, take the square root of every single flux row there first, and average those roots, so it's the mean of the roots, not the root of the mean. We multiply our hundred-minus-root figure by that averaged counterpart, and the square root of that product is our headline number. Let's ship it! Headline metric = 19.2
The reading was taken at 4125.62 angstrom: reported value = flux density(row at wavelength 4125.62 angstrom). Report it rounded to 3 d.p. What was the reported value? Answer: 13.530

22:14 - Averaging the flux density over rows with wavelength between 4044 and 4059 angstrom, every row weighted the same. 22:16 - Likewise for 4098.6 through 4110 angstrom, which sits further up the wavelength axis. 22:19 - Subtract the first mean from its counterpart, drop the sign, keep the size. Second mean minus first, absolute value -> 7.6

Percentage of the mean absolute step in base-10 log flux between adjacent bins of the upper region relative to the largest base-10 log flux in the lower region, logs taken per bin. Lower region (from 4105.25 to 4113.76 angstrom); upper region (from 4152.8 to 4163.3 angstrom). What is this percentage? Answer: 0.15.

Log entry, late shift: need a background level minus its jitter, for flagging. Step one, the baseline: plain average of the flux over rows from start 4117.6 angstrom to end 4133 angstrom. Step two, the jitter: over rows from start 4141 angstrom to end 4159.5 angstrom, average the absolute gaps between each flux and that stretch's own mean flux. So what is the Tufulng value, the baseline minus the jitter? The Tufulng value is 13.4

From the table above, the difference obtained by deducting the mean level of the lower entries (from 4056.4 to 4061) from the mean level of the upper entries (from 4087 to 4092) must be -3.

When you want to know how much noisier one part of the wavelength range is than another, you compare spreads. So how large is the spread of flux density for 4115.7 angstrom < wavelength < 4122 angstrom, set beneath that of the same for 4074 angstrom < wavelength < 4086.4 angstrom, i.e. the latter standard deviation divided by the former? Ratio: 1.1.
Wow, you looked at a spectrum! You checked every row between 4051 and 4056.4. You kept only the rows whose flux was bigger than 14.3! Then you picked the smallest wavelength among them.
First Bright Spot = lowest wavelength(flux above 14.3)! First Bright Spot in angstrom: 4051.25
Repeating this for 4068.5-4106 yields 4069.01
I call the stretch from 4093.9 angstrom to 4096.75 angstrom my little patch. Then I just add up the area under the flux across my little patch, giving 27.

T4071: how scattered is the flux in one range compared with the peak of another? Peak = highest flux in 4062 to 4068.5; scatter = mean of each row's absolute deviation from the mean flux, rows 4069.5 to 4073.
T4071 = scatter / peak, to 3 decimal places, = 0.006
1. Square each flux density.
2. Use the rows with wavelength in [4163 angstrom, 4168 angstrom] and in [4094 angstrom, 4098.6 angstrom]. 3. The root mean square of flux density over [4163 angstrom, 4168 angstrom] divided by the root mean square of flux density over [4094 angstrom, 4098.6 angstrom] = 1.6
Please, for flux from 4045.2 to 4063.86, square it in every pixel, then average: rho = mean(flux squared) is 229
